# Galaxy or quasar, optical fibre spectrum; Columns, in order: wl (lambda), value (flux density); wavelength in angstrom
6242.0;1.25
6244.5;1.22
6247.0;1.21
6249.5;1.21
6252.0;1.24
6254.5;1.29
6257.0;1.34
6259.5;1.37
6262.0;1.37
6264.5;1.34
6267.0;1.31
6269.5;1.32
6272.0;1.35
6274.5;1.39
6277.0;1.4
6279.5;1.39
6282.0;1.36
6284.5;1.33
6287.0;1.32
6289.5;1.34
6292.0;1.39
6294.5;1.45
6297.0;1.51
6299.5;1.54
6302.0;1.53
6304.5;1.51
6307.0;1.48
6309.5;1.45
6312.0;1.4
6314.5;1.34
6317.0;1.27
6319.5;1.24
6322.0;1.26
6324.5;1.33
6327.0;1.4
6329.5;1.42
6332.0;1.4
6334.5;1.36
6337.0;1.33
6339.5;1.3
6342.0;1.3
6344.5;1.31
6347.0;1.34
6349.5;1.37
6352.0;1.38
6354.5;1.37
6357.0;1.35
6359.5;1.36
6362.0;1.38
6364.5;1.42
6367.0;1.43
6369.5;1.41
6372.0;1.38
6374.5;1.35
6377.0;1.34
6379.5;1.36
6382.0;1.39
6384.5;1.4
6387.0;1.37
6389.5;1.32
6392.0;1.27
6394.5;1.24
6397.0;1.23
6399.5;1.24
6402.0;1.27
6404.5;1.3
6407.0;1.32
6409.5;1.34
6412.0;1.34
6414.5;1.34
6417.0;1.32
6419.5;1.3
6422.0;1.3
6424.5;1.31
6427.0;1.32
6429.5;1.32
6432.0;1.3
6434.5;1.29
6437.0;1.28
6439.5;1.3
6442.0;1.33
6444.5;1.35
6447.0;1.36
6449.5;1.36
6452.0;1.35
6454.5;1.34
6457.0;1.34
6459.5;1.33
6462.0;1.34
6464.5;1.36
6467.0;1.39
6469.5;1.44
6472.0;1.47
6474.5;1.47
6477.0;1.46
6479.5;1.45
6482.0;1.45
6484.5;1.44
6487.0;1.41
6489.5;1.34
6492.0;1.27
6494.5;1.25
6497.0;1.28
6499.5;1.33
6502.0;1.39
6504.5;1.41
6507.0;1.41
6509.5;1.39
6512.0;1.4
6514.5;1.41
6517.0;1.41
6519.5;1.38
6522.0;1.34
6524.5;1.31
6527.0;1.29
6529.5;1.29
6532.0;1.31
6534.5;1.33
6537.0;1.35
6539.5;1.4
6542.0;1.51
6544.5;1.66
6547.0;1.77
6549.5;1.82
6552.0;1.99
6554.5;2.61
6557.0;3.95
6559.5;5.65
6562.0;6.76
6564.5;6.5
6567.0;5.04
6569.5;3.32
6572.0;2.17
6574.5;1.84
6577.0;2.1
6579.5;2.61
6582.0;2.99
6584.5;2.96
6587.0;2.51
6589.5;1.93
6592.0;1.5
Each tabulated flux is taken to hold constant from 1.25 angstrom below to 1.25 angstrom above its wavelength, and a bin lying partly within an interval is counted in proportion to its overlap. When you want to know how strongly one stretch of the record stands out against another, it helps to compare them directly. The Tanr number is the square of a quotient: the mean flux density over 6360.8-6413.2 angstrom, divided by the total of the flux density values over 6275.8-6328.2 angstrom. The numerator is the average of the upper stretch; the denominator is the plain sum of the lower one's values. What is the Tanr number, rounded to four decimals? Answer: 0.0021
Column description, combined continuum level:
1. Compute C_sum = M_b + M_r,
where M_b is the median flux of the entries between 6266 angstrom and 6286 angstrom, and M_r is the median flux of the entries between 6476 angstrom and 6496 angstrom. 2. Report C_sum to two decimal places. 2.78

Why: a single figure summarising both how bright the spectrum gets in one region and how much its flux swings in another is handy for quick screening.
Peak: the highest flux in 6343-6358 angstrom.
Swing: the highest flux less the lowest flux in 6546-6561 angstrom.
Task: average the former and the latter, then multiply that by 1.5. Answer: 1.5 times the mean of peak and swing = 3.9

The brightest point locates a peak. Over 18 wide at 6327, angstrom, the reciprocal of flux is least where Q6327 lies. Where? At 6329.5 angstrom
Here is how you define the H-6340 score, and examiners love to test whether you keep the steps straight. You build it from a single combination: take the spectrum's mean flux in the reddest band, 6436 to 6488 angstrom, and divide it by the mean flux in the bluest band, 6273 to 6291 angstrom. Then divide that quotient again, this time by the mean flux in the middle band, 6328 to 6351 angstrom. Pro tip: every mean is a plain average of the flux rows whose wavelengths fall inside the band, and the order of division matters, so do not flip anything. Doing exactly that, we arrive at 0.75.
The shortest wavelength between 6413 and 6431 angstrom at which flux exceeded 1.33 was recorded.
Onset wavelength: 6414.5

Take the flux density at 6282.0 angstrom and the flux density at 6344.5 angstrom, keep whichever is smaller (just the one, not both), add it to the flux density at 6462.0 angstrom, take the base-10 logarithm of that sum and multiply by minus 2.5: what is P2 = -1.06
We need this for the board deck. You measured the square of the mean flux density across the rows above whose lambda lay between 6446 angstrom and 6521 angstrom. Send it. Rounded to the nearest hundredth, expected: 1.91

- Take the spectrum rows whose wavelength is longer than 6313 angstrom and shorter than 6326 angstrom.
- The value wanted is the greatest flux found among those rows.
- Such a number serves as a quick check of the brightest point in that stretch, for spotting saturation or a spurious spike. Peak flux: 1.34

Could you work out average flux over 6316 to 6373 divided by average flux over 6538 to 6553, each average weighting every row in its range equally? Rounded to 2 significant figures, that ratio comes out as 0.80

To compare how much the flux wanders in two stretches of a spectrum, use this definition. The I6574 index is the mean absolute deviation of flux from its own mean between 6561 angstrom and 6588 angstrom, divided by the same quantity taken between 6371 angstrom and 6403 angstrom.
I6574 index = 26.1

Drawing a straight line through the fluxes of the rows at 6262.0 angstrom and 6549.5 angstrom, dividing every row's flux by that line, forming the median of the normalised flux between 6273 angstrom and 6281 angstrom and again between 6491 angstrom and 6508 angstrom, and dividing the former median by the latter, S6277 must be 1.31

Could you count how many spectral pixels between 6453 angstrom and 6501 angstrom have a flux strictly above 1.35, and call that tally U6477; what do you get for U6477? 10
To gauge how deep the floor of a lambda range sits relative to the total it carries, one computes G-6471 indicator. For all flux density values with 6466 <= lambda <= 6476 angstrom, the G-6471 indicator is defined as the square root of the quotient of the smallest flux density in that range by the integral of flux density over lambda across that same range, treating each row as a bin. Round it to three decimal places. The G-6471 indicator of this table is 0.310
